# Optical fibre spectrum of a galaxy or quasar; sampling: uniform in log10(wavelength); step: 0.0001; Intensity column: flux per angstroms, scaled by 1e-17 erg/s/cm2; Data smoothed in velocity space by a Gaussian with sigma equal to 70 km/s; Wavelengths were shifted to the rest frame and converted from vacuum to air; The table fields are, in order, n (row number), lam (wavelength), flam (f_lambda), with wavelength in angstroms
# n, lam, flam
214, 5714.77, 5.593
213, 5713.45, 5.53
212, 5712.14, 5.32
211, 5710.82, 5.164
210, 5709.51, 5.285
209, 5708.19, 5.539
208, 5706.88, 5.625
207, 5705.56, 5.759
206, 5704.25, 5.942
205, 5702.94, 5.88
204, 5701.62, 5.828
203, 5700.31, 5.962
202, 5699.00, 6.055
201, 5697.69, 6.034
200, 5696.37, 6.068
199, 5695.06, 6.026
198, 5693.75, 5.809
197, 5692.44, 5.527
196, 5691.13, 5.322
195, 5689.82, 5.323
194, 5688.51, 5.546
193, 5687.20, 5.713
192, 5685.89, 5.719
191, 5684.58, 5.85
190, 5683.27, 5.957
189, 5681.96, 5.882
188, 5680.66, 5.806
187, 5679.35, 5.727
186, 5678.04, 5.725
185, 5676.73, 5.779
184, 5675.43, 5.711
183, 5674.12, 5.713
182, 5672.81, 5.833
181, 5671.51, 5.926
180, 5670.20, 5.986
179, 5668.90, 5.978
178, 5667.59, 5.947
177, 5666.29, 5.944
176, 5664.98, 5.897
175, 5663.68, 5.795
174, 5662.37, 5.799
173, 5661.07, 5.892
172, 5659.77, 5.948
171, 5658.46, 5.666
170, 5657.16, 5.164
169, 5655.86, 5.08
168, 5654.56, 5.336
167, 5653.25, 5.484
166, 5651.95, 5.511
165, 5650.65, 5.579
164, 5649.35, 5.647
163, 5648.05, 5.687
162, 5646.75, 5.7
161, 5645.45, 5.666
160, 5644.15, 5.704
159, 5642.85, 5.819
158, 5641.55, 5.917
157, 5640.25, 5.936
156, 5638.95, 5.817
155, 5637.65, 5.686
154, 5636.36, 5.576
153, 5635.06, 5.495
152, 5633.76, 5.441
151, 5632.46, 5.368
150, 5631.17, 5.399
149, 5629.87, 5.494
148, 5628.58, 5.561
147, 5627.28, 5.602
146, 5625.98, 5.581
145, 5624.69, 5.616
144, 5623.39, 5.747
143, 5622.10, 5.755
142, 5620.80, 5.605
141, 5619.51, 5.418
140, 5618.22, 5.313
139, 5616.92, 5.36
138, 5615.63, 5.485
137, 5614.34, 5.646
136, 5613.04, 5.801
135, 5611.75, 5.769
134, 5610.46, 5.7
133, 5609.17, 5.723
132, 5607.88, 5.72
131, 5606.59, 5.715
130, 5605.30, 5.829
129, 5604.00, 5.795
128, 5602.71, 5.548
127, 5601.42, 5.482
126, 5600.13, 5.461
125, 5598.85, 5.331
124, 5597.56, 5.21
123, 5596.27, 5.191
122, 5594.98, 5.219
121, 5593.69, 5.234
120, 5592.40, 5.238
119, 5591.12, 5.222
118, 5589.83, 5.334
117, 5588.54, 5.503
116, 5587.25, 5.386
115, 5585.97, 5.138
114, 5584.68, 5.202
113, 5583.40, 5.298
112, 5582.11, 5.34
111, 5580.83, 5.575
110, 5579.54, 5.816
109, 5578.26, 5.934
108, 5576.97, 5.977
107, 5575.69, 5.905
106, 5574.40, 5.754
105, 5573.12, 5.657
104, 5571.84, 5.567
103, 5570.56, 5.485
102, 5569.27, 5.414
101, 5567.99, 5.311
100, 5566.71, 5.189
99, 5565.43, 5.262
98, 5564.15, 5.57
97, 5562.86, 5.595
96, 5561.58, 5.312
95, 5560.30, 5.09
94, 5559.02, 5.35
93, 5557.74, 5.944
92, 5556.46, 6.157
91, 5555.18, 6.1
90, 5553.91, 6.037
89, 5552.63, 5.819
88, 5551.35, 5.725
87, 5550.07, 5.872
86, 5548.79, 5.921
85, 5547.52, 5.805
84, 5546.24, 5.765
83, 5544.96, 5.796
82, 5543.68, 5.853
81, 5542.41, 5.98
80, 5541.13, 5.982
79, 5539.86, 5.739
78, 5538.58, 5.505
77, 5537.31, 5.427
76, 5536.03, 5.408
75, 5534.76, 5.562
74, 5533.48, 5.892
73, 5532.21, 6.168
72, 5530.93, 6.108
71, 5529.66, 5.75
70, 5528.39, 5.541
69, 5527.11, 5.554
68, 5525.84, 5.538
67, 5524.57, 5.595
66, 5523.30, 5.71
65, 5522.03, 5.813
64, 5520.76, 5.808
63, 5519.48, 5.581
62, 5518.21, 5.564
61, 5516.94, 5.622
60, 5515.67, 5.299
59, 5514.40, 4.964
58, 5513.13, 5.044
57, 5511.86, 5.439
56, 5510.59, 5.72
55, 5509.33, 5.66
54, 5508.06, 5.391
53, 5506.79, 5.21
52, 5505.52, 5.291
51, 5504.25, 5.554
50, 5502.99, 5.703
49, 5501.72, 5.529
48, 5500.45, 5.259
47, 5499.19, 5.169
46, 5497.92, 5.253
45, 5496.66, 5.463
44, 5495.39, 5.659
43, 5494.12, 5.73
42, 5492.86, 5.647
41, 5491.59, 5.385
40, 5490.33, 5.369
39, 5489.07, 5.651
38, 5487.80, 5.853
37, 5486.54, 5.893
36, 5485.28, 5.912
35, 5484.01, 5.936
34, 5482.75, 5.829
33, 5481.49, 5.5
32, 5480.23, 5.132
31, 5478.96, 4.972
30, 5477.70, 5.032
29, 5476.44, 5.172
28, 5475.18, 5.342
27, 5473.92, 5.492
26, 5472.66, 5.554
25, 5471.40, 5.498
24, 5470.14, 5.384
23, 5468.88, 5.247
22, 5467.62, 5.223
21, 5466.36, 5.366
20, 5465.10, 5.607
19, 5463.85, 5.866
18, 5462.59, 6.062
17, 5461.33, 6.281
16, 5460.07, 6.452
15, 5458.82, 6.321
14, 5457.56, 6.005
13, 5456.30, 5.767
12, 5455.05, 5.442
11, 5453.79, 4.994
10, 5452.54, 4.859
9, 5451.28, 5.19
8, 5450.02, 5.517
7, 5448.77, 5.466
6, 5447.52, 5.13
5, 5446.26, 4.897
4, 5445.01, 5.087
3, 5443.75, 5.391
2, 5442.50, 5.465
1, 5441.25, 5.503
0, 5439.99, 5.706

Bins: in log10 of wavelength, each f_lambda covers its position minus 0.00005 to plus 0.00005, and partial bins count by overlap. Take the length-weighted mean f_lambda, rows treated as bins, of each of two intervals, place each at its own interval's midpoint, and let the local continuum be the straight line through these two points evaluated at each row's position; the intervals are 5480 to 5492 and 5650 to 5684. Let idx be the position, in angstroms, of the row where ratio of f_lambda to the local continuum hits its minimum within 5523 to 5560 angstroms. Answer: 5559.02 angstroms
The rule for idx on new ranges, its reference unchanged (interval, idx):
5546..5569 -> 5560.30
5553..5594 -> 5560.30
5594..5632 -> 5596.27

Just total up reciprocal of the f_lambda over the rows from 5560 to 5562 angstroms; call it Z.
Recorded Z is 0.385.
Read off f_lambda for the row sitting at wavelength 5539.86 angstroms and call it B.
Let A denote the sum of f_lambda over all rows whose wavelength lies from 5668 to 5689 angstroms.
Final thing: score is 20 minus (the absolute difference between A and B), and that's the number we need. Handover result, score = -67.1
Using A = 92.9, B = 5.739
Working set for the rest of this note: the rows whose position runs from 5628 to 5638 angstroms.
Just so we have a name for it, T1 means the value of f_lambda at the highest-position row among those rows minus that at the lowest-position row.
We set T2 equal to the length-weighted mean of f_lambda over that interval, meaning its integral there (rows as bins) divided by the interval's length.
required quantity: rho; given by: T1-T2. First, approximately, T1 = 0.1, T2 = 5.50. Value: -5.4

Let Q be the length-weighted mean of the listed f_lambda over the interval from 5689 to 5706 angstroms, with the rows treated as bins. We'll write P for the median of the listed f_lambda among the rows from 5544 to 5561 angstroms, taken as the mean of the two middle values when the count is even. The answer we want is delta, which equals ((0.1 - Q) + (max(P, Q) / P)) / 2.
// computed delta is -2.35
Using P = 5.82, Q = 5.81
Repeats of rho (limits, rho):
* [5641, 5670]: -5.6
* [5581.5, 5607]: -5.0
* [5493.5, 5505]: -5.7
